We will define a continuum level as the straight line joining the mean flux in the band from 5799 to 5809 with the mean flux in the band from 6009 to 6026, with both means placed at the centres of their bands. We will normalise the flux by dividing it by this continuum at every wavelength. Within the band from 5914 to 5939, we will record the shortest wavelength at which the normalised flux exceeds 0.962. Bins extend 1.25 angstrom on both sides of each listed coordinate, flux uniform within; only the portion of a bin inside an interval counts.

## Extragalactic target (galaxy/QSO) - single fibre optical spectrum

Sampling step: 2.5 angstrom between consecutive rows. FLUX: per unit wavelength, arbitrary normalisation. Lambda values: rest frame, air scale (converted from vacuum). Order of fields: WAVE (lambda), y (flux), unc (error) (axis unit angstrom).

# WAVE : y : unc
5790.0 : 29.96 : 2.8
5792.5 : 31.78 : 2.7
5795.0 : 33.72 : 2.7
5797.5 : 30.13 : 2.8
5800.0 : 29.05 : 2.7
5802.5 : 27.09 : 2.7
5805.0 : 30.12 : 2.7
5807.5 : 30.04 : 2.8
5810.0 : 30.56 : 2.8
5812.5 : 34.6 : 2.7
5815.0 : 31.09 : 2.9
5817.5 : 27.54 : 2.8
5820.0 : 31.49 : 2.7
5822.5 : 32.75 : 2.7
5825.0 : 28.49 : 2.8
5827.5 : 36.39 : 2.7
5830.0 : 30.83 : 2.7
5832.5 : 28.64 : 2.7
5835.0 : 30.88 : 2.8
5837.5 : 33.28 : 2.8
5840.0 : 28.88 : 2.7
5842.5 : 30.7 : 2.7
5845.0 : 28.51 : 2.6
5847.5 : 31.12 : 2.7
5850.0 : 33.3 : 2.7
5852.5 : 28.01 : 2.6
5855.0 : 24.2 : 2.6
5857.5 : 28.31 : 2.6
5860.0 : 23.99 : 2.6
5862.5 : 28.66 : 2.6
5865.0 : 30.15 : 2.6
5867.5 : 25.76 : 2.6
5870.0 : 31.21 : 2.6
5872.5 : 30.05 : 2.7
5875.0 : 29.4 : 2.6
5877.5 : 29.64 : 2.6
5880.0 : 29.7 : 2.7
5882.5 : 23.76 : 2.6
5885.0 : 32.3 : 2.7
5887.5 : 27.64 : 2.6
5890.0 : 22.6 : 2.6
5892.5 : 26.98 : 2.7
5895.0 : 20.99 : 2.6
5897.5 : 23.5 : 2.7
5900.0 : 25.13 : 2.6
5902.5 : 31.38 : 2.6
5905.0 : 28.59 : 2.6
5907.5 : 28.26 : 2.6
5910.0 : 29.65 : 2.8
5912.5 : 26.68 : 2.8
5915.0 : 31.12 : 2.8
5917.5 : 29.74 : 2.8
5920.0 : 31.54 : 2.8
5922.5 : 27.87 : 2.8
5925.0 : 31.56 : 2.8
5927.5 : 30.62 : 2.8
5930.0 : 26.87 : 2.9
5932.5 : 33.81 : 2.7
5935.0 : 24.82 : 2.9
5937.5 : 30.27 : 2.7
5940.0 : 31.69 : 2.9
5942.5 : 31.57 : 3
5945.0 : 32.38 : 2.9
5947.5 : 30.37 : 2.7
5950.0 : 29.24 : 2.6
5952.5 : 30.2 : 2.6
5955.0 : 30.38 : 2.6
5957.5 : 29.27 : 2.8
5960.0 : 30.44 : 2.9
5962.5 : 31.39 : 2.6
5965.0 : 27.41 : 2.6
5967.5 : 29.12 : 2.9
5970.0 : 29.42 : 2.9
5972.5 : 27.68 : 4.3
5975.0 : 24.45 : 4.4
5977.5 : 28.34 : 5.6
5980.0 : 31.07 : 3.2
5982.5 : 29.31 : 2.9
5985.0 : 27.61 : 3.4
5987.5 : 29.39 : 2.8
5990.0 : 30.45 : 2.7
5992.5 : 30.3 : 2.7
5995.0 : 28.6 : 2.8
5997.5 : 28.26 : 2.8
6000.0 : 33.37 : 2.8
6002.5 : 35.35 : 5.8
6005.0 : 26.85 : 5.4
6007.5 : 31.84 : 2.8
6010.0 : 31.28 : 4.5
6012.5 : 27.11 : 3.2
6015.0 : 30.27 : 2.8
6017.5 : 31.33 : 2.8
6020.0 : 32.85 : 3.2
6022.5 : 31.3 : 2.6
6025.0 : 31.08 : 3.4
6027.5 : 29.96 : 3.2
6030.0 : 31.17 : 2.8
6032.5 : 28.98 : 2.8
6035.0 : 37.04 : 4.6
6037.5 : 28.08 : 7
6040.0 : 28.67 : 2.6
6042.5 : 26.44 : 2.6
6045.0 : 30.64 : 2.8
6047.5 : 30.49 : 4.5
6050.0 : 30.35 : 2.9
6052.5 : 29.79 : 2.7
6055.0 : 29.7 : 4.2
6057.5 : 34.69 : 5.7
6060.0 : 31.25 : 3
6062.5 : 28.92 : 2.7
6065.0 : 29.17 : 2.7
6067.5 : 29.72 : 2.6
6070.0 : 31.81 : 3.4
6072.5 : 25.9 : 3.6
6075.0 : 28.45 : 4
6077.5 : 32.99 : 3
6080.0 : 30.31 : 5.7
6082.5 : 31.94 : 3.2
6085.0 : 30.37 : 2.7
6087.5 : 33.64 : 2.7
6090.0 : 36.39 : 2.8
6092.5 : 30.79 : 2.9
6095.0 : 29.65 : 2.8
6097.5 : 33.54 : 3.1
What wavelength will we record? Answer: 5915.0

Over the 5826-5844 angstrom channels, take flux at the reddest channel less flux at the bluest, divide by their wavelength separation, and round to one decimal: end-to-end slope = -0.4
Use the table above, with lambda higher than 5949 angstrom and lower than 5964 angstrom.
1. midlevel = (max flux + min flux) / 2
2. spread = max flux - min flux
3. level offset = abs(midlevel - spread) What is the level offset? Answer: 28.2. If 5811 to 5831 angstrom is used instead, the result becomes 23.1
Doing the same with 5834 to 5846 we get 26.1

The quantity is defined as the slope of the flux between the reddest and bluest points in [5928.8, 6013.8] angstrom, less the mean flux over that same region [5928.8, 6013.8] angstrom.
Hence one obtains -29.7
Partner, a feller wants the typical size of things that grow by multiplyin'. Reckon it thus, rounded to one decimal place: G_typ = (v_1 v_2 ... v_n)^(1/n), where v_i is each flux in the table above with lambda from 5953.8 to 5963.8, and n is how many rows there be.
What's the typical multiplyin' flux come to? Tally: 30.4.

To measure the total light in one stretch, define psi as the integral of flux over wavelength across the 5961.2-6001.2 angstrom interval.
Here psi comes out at 1165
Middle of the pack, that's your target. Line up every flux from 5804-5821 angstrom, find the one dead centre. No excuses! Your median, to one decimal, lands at 30.6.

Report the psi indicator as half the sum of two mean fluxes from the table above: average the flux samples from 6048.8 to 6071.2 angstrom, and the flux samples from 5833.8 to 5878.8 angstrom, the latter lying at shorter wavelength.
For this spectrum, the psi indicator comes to 29.91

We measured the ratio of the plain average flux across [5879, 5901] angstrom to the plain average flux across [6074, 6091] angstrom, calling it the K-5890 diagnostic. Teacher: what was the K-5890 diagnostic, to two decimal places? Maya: 0.81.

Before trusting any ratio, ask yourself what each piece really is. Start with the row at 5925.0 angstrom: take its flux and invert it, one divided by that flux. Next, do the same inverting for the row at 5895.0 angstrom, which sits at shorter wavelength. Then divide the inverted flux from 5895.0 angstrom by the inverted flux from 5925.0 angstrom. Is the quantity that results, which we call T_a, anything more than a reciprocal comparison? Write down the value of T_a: 1.50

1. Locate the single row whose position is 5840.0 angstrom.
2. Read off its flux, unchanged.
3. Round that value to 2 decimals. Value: 28.88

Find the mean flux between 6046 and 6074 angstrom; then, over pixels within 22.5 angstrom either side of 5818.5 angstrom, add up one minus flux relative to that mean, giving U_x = -0.30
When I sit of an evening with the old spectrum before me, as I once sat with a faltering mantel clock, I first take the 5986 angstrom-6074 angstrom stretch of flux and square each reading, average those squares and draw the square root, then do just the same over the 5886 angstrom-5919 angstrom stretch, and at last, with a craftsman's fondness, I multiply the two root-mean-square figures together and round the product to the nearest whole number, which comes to 830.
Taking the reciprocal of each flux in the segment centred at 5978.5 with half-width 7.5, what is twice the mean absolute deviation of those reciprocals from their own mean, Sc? 0.0039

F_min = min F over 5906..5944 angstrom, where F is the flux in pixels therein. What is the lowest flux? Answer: 24.82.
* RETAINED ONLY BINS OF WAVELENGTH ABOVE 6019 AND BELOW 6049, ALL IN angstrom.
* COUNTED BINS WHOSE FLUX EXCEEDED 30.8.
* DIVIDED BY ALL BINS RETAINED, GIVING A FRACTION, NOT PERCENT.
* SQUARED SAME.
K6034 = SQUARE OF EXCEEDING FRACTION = 0.174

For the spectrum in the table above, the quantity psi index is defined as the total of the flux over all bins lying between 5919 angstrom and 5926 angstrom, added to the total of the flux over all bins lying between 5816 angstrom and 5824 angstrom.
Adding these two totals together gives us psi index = 183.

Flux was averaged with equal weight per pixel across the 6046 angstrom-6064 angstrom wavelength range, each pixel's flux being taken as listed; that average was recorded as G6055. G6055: 30.7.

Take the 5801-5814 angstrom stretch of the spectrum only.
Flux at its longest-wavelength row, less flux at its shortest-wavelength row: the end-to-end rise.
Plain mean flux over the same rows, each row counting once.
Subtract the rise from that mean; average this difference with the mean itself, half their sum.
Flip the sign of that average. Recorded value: -26.7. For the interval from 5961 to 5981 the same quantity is -28.8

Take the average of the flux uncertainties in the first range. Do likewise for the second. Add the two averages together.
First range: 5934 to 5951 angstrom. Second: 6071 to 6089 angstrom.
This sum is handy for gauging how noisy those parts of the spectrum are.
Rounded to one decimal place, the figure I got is 6.4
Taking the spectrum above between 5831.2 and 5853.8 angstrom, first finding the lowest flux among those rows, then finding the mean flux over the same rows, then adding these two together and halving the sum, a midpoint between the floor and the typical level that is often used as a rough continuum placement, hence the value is 29.2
